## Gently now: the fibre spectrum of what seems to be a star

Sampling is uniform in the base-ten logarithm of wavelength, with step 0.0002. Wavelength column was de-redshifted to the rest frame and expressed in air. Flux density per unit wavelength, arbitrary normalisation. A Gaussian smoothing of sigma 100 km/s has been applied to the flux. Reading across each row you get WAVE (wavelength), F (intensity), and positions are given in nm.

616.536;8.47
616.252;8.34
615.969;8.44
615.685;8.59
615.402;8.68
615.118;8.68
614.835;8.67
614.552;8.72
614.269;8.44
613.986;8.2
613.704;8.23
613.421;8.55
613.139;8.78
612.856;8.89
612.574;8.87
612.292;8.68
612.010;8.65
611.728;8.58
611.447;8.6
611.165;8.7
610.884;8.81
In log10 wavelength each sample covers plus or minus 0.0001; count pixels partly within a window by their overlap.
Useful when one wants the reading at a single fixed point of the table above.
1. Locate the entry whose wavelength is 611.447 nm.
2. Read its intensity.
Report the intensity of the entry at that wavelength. 8.6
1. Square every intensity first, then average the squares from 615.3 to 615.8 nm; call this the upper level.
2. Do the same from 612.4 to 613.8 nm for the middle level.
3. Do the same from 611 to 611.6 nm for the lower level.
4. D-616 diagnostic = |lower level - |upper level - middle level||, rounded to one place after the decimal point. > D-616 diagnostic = 74.3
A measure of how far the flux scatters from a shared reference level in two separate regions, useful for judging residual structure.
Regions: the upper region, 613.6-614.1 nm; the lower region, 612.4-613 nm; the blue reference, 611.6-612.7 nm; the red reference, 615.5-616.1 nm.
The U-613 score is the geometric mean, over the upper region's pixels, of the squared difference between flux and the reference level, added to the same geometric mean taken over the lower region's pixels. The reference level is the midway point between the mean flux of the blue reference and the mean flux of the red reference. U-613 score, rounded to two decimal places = 0.23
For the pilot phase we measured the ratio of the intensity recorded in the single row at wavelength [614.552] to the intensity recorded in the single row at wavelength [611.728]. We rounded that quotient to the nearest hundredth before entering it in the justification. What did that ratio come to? 1.02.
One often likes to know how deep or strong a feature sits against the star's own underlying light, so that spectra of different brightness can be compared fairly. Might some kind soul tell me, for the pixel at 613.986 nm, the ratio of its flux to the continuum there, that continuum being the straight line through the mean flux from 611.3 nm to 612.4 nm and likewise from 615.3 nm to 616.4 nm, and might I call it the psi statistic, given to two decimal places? 0.96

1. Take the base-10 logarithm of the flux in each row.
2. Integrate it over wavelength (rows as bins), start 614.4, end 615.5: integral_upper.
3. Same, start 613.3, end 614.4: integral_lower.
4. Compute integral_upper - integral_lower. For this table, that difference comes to 0.02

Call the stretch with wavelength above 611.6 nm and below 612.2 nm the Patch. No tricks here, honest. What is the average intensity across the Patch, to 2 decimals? 8.62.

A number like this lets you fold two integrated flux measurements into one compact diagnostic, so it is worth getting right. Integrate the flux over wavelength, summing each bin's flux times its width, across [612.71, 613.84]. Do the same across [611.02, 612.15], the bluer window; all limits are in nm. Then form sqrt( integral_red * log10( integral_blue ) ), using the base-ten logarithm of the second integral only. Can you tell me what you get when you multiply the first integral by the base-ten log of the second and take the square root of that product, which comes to 3.10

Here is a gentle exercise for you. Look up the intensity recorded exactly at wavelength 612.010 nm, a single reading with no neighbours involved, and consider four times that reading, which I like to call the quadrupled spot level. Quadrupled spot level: 34.6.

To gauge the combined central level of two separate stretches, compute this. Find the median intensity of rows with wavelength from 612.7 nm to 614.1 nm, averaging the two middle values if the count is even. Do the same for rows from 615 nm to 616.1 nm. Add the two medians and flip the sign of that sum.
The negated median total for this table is -17.2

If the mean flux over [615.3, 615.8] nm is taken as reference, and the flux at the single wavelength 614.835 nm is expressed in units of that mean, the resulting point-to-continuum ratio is 1.00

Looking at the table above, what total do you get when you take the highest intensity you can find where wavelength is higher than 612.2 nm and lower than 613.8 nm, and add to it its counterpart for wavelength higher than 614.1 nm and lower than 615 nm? 17.6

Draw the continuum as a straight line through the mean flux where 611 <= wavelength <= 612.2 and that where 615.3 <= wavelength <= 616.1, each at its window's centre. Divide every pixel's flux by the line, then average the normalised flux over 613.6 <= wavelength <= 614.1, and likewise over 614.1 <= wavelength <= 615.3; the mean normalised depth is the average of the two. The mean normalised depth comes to 0.98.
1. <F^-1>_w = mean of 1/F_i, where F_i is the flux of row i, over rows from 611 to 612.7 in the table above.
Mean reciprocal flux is 0.1152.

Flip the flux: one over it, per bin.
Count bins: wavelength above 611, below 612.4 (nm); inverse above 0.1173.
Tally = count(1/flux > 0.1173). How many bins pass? 0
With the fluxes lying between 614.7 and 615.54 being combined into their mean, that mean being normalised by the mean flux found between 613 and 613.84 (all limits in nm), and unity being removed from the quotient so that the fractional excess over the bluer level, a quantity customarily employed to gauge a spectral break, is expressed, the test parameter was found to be 0.018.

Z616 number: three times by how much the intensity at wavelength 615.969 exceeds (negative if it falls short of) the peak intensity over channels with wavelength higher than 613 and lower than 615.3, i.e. -1.0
